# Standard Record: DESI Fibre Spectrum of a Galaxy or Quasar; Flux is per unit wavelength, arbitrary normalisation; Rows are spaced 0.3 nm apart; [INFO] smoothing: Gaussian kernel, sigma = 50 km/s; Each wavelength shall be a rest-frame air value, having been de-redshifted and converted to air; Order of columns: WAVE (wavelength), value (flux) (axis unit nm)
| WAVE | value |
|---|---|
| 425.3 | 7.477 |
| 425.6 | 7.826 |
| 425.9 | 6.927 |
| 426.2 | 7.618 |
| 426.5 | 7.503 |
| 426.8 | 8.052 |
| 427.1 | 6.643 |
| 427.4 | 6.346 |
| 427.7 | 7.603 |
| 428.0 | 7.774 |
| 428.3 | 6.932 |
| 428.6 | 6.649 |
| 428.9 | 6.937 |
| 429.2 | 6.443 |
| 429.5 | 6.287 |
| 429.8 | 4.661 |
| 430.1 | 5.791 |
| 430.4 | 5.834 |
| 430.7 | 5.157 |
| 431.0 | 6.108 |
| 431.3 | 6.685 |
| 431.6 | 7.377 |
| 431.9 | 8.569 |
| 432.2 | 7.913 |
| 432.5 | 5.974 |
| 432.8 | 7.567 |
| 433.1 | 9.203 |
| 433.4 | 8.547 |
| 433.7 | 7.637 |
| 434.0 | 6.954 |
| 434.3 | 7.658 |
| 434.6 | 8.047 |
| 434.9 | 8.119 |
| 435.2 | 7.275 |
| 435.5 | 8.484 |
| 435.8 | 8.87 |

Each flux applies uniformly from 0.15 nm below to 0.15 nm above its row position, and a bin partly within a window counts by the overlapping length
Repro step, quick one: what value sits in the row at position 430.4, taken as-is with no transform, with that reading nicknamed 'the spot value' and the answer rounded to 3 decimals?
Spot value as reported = 5.834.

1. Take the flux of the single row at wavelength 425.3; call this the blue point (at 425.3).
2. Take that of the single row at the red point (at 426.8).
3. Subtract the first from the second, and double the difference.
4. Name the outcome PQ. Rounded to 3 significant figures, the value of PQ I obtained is 1.15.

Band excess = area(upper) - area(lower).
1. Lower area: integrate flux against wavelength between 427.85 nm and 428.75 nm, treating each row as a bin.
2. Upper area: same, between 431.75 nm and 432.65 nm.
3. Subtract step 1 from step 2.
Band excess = 0.3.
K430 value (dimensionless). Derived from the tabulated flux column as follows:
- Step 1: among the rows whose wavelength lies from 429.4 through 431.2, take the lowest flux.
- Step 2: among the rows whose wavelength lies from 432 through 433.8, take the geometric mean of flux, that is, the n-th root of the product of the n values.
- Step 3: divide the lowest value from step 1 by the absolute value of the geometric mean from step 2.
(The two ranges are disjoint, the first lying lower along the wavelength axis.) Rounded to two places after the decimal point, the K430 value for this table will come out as 0.60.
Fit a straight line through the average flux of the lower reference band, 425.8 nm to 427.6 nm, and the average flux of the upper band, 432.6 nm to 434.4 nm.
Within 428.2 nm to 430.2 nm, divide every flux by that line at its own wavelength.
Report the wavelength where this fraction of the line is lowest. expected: 429.8 nm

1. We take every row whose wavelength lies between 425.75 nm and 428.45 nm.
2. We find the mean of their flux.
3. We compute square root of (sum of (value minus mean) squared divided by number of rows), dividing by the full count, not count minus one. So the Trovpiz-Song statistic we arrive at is 0.54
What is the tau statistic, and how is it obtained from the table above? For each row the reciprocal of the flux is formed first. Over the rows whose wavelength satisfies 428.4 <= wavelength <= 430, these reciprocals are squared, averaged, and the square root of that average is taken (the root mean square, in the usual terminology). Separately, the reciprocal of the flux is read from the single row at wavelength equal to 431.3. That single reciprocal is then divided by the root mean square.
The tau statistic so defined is 0.90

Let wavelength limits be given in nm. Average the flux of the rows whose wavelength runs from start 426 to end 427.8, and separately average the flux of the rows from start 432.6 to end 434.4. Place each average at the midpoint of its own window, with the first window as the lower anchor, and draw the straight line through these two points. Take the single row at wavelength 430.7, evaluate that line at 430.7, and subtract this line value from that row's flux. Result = -2.5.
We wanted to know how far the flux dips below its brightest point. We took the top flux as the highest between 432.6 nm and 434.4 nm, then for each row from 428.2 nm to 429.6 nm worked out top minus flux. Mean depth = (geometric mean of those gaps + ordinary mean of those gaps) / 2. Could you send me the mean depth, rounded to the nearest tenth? 2.5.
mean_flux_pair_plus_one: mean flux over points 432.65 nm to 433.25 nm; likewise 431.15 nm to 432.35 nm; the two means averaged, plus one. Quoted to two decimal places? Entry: 9.01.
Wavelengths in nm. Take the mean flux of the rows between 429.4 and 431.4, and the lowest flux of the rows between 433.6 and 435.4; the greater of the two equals 6.95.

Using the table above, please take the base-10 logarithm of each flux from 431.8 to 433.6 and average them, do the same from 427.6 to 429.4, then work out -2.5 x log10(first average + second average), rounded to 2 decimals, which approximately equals -0.60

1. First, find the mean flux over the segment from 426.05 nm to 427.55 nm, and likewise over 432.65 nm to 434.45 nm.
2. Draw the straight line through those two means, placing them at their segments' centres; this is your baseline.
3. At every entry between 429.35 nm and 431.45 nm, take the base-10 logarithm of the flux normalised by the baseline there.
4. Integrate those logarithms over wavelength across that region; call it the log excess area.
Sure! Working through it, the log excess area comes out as -0.25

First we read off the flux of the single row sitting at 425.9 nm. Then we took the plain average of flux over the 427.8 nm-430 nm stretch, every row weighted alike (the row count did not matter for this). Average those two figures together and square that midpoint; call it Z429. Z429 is 45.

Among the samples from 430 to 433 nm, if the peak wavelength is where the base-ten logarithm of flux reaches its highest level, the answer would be 431.9 nm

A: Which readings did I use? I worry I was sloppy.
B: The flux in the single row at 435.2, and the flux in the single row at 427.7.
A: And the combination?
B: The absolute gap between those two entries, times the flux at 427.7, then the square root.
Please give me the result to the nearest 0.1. 1.6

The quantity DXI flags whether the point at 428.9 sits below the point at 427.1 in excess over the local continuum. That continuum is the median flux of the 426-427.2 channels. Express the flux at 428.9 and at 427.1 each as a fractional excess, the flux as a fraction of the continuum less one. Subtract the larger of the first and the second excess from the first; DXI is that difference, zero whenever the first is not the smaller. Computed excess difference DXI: 0.00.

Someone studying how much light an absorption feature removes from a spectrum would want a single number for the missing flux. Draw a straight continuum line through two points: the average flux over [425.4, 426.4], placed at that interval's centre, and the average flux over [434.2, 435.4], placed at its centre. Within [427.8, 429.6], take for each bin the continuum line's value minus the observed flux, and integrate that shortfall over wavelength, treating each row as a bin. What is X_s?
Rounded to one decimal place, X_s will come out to 1.3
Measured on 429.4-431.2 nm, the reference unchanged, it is 3.6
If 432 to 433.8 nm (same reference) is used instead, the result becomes -0.2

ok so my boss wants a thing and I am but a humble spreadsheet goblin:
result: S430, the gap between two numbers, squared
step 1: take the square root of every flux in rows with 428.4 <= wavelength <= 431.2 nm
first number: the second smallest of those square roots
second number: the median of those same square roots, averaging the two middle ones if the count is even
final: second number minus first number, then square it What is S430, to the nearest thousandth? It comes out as 0.040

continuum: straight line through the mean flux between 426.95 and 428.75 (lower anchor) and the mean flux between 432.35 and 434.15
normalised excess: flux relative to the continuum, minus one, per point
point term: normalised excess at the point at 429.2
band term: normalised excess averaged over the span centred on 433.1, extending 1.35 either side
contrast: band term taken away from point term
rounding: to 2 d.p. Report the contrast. -0.12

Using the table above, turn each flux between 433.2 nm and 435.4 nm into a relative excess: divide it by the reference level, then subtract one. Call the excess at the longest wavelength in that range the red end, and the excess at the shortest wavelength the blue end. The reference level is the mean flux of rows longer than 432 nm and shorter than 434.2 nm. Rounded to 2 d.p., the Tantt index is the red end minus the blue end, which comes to -0.17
